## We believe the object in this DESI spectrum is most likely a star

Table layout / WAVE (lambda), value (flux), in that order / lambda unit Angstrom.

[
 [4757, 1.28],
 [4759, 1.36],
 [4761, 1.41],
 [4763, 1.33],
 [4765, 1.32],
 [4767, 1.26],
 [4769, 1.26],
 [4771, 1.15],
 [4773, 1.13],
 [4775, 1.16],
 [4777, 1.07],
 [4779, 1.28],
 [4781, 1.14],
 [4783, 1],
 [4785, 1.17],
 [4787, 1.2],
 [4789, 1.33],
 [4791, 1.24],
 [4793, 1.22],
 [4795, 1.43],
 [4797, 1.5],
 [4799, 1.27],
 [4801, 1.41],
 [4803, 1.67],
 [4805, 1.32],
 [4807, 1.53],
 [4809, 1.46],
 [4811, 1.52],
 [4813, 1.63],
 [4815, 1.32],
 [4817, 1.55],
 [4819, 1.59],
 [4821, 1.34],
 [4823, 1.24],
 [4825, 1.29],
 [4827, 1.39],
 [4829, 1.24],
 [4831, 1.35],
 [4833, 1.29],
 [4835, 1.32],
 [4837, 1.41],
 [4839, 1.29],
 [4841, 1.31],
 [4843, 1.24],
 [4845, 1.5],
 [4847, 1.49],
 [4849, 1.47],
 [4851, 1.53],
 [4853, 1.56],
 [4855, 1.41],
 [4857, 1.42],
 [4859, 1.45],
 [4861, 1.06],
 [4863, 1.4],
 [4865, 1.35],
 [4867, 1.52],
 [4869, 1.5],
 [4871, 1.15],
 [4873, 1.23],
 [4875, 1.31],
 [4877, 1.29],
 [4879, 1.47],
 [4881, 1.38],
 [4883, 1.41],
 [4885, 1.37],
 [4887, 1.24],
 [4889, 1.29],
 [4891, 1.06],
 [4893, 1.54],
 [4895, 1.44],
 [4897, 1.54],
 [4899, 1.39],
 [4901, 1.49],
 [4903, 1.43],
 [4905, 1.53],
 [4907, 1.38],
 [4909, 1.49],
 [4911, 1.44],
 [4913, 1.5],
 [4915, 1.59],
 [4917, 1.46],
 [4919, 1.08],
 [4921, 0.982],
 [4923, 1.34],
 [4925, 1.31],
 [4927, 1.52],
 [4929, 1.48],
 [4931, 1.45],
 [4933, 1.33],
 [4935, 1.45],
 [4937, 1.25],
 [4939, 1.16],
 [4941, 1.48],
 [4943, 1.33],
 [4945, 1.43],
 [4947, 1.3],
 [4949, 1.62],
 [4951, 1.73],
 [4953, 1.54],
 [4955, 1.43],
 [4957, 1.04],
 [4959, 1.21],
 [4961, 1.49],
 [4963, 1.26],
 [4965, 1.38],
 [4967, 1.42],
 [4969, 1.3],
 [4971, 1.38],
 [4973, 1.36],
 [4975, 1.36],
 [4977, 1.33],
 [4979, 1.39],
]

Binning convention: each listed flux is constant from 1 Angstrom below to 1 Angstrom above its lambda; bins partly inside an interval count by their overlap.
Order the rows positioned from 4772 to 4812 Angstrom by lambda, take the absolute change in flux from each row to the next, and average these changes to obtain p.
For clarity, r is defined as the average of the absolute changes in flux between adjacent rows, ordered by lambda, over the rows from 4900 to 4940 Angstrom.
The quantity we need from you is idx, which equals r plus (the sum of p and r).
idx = 0.39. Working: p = 0.139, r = 0.128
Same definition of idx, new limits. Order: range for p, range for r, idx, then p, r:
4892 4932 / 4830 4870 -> 0.33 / 0.123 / 0.102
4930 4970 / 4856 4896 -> 0.48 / 0.174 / 0.151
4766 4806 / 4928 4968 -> 0.47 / 0.128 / 0.169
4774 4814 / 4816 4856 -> 0.32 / 0.144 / 0.091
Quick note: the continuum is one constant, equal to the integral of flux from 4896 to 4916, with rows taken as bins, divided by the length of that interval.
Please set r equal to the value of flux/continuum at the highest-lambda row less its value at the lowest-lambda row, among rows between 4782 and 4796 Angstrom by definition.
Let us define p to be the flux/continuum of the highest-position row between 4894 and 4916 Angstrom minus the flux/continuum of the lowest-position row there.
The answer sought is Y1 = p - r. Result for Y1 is -0.19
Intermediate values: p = 0.10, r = 0.29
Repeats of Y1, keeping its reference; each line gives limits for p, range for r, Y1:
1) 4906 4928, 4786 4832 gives -0.01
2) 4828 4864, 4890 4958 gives 0.12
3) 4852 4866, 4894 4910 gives -0.18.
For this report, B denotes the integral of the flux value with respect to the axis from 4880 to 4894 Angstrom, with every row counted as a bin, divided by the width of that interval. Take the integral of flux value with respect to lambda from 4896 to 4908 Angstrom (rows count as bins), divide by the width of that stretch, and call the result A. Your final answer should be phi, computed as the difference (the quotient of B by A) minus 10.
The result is -9.09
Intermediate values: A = 1.46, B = 1.33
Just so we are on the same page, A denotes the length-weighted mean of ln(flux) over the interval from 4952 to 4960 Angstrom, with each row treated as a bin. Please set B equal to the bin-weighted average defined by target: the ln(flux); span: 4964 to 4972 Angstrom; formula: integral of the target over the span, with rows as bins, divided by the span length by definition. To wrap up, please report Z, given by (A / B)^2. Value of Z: 0.7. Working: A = 0.25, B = 0.31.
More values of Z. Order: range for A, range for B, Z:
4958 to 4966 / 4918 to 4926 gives 3.4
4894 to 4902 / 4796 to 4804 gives 1.0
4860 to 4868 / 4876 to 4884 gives 0.7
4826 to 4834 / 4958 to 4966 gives 0.9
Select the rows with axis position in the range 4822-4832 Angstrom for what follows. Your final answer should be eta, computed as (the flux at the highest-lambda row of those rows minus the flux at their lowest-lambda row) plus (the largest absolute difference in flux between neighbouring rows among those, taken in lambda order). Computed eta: 0.260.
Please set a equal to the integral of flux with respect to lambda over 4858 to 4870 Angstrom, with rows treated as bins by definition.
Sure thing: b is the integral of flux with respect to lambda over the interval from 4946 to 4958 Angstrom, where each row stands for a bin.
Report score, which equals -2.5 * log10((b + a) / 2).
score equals -3.07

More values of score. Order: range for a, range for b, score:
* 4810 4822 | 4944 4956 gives -3.14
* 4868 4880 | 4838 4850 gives -3.03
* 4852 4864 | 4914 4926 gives -3.01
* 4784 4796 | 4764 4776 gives -2.93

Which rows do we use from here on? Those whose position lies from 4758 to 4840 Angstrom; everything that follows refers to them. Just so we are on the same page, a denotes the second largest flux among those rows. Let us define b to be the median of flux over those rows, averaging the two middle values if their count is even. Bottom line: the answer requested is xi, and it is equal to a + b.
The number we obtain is 2.95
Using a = 1.63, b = 1.32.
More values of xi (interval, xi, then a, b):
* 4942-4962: 3.05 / 1.62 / 1.43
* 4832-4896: 2.93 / 1.54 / 1.39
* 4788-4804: 2.87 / 1.5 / 1.37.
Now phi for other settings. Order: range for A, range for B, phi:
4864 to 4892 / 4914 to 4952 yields -8.96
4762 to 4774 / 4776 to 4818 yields -8.92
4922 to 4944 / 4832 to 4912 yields -8.99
